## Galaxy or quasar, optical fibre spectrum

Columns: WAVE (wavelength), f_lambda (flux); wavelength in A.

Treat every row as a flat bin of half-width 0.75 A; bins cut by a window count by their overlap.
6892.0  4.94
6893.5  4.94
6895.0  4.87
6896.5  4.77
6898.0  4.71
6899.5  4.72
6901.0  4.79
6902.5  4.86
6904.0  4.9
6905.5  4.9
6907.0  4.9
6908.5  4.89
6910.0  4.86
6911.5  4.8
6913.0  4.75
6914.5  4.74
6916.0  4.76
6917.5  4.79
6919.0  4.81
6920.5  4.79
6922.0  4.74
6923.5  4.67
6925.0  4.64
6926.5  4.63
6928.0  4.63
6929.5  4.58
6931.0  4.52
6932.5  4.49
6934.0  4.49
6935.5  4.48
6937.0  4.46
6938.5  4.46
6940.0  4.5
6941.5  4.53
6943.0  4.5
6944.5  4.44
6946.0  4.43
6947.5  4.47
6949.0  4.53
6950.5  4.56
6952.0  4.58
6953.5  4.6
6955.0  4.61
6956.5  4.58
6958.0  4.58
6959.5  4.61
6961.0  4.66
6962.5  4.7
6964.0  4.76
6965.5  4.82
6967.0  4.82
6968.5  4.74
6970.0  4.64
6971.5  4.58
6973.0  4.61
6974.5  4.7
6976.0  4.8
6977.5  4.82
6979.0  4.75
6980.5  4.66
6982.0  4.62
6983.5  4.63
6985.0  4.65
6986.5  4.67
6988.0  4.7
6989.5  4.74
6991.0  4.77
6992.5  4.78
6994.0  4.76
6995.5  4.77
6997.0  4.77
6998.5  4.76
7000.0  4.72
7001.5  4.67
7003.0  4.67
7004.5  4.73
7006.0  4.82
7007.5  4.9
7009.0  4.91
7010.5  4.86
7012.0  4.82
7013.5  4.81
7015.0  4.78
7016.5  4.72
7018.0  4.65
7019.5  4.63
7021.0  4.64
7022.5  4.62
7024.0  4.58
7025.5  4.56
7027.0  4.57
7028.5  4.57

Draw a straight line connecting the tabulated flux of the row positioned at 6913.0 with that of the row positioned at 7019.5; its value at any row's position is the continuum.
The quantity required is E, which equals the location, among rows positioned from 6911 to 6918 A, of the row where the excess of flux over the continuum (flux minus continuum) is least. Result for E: 6914.5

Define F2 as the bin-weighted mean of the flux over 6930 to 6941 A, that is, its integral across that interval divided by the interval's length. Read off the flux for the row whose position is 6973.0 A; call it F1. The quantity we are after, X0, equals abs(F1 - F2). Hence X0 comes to 0.12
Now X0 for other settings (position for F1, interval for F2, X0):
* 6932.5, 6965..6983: 0.22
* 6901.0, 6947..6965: 0.18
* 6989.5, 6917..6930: 0.04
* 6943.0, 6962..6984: 0.21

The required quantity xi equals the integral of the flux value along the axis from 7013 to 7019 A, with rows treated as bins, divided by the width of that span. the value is 4.73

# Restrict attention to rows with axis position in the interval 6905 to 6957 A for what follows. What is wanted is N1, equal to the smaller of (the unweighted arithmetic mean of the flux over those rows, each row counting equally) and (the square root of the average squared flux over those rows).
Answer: 4.632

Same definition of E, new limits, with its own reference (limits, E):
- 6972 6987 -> 6973.0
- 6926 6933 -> 6932.5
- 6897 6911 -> 6898.0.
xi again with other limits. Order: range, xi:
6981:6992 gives 4.68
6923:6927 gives 4.65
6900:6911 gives 4.87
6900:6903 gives 4.81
